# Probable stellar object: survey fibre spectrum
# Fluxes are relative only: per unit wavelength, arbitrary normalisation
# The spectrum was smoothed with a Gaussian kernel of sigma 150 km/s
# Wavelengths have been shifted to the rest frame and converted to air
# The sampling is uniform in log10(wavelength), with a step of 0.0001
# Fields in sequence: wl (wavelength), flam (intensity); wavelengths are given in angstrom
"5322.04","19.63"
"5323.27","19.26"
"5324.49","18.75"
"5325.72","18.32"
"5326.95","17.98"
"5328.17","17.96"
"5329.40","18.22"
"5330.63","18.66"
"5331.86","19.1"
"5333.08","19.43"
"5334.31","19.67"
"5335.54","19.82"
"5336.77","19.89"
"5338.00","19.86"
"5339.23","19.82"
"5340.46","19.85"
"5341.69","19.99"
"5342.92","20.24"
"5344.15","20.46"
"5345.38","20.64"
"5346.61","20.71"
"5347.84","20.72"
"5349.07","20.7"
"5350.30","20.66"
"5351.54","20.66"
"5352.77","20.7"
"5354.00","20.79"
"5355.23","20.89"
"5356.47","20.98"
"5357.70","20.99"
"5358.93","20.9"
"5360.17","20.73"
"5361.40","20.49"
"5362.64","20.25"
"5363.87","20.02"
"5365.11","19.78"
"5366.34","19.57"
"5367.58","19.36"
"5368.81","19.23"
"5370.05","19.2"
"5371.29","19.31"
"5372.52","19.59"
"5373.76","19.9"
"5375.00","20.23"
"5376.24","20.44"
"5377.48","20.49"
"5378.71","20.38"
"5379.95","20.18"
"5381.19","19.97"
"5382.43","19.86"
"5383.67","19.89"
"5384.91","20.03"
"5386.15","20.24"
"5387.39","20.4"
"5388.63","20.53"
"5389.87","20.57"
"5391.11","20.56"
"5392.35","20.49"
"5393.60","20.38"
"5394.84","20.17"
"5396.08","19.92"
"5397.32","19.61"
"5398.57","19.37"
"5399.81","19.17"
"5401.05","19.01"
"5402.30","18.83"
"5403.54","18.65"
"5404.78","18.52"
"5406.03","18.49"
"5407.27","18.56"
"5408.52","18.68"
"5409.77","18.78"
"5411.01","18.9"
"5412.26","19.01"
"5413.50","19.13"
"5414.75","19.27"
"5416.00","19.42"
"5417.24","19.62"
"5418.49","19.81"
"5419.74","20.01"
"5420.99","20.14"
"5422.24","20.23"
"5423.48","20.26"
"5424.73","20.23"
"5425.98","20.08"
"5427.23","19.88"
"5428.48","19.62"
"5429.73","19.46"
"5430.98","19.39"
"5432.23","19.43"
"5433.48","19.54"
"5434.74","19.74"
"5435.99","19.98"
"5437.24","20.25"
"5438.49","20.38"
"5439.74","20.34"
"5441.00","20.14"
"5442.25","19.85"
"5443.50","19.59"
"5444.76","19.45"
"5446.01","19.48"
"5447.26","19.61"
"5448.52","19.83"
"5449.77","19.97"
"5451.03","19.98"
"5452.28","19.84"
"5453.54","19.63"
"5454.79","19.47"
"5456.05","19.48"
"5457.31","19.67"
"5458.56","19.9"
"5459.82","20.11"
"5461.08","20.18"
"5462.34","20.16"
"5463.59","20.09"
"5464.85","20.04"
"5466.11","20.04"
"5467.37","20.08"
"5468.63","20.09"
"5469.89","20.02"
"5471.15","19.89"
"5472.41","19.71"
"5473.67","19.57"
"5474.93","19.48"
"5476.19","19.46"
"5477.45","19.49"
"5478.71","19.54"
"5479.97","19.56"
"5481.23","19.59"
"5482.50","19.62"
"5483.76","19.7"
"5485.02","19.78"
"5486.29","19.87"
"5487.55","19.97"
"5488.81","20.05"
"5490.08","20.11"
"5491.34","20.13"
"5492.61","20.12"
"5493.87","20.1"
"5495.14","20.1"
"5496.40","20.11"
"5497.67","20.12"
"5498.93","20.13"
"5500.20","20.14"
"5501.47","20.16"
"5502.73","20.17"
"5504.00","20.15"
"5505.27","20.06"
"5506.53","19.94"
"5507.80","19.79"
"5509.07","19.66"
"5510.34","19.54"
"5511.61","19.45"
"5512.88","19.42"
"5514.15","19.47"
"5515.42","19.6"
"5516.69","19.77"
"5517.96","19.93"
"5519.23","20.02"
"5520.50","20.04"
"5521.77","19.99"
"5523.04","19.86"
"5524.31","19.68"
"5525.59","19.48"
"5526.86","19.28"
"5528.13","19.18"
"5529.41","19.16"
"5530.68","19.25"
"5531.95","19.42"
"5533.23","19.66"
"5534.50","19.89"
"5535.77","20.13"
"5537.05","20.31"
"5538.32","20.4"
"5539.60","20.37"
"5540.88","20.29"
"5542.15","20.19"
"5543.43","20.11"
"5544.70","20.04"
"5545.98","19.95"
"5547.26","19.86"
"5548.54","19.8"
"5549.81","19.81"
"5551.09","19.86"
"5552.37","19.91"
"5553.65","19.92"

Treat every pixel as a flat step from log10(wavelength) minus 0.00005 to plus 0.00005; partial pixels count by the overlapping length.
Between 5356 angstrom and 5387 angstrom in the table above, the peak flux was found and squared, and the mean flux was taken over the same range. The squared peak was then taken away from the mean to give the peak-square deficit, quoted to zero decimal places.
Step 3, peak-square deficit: -420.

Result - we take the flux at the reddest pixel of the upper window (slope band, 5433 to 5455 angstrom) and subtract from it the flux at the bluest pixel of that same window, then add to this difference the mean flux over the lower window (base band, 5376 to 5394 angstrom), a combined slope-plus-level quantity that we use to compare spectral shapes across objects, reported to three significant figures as 20.2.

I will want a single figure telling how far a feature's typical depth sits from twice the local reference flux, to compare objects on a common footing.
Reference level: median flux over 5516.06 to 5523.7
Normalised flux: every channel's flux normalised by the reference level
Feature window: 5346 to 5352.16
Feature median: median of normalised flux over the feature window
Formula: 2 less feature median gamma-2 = 0.96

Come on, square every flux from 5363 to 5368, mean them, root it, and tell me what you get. 19.7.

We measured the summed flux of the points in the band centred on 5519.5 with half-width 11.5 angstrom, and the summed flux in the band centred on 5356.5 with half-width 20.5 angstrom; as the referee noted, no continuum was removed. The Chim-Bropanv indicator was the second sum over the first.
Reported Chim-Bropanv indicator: 1.9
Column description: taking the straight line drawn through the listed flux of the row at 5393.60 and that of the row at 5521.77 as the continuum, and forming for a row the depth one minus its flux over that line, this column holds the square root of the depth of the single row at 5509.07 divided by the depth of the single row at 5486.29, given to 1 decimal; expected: 1.3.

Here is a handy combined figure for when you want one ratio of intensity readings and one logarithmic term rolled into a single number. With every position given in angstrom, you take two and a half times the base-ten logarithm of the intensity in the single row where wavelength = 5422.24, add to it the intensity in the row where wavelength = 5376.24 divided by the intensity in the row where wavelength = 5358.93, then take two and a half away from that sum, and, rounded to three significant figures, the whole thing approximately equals 1.74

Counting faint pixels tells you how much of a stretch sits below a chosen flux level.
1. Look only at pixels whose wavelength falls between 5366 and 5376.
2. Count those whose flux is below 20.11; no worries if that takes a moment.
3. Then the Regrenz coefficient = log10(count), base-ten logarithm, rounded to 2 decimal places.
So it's 0.85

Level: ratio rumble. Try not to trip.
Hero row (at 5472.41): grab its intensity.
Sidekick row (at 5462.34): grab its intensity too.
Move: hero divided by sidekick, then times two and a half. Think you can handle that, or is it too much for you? 2.44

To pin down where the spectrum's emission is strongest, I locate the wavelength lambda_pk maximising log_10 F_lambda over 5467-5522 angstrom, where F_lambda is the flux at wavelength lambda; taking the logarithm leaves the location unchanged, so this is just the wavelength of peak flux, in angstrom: 5502.73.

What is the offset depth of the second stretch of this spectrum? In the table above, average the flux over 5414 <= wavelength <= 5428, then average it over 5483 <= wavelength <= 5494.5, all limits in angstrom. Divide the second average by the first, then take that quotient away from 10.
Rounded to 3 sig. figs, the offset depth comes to 9.00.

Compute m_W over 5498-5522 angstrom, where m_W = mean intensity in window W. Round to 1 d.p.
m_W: 19.9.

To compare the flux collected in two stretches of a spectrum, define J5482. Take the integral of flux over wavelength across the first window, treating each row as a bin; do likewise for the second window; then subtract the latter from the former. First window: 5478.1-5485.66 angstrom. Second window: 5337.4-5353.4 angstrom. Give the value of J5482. -178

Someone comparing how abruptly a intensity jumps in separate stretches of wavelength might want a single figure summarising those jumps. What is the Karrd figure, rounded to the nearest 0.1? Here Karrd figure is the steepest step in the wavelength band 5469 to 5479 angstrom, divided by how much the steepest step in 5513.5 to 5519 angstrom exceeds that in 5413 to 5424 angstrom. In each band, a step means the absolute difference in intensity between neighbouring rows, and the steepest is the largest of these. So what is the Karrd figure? -6.0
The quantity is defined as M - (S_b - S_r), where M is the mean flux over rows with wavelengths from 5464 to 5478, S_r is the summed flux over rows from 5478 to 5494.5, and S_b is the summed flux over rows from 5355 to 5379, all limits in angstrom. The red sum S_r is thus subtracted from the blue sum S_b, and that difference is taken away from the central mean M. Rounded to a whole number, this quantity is -125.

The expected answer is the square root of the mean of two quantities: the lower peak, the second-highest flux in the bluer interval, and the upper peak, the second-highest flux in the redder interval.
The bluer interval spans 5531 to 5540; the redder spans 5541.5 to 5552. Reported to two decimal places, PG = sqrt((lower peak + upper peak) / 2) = 4.50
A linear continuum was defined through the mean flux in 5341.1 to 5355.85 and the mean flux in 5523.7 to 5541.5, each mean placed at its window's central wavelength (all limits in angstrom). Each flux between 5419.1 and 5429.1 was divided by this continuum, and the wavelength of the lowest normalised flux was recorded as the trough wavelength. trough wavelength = 5428.48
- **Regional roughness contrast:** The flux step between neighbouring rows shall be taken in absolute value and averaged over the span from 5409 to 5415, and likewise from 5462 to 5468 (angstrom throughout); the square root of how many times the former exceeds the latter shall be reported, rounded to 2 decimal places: 1.75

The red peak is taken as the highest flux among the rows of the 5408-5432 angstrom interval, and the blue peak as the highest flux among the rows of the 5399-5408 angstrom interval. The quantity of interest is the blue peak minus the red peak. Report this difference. -1.1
